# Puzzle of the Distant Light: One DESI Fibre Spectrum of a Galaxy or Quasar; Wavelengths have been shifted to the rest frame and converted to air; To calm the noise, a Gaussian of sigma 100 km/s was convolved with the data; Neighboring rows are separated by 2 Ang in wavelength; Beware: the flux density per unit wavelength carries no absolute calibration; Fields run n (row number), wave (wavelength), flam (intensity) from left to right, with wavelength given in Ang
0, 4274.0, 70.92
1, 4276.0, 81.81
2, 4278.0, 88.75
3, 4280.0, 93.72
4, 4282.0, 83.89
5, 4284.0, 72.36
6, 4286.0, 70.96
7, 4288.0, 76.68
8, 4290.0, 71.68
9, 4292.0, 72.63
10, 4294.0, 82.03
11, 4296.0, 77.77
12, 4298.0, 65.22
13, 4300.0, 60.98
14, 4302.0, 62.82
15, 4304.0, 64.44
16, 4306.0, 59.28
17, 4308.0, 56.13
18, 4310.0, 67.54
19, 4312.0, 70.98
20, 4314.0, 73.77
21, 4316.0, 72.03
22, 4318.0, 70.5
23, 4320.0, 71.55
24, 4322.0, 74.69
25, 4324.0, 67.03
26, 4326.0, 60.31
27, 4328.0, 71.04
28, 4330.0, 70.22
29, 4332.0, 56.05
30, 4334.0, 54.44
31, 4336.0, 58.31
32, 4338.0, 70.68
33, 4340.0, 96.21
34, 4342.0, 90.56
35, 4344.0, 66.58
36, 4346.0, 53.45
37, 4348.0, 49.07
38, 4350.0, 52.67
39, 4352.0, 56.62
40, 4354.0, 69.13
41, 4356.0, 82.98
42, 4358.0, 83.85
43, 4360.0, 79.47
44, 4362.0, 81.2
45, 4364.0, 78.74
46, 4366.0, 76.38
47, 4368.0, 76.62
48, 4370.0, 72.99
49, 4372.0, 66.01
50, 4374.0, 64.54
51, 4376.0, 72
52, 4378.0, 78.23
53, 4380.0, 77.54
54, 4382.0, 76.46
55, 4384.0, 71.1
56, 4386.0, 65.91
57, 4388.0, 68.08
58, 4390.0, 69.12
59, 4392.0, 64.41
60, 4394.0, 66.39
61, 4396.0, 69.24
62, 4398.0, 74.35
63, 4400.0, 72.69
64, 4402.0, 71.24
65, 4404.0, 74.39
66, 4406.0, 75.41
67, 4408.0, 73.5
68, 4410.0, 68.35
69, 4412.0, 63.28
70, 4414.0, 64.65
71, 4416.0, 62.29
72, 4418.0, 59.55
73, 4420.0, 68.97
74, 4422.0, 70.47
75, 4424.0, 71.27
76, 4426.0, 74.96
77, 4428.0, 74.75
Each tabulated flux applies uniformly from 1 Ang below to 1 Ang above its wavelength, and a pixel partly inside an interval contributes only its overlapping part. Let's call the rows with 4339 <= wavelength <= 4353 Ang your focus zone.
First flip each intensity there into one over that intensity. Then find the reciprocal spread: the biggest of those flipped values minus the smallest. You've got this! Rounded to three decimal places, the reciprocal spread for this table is 0.010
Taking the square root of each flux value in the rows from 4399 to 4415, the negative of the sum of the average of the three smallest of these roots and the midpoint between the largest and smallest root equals -16.4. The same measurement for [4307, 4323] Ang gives -16.1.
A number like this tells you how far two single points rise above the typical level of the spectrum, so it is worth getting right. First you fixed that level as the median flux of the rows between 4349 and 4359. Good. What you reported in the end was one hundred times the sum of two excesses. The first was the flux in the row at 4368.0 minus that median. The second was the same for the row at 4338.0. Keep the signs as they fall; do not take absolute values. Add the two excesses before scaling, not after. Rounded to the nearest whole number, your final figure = 904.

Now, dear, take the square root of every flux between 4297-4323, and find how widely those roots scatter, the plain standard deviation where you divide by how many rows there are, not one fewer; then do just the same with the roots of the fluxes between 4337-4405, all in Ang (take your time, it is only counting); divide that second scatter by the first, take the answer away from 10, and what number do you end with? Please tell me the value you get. 8.3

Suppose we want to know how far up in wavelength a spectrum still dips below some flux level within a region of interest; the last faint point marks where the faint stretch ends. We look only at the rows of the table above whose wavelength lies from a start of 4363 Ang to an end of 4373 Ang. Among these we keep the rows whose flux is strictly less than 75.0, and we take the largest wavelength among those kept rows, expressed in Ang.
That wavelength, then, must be 4372.0 Ang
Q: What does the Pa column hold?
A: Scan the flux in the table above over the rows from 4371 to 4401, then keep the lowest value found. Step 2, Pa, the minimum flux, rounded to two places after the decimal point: 64.41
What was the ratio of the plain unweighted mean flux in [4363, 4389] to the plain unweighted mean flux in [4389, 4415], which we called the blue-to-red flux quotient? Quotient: 1.04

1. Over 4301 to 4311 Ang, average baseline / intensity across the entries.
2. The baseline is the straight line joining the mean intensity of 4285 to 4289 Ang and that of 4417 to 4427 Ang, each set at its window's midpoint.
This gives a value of 1.18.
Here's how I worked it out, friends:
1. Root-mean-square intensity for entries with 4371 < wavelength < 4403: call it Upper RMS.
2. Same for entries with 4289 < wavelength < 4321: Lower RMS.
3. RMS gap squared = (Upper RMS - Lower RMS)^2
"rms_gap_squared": 2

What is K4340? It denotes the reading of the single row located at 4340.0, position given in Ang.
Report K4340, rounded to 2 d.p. 96.21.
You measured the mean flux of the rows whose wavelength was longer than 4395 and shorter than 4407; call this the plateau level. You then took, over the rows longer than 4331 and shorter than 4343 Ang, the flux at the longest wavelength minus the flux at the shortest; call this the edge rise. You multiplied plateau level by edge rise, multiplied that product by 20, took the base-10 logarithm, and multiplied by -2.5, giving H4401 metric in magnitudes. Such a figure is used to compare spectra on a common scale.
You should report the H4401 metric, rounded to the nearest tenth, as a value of -11.8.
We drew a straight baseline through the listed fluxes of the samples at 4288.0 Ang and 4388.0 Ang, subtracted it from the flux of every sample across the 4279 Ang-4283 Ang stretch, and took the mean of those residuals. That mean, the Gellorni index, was 12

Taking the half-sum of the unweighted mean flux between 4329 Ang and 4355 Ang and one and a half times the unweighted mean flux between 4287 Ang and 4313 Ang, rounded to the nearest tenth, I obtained 83.7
